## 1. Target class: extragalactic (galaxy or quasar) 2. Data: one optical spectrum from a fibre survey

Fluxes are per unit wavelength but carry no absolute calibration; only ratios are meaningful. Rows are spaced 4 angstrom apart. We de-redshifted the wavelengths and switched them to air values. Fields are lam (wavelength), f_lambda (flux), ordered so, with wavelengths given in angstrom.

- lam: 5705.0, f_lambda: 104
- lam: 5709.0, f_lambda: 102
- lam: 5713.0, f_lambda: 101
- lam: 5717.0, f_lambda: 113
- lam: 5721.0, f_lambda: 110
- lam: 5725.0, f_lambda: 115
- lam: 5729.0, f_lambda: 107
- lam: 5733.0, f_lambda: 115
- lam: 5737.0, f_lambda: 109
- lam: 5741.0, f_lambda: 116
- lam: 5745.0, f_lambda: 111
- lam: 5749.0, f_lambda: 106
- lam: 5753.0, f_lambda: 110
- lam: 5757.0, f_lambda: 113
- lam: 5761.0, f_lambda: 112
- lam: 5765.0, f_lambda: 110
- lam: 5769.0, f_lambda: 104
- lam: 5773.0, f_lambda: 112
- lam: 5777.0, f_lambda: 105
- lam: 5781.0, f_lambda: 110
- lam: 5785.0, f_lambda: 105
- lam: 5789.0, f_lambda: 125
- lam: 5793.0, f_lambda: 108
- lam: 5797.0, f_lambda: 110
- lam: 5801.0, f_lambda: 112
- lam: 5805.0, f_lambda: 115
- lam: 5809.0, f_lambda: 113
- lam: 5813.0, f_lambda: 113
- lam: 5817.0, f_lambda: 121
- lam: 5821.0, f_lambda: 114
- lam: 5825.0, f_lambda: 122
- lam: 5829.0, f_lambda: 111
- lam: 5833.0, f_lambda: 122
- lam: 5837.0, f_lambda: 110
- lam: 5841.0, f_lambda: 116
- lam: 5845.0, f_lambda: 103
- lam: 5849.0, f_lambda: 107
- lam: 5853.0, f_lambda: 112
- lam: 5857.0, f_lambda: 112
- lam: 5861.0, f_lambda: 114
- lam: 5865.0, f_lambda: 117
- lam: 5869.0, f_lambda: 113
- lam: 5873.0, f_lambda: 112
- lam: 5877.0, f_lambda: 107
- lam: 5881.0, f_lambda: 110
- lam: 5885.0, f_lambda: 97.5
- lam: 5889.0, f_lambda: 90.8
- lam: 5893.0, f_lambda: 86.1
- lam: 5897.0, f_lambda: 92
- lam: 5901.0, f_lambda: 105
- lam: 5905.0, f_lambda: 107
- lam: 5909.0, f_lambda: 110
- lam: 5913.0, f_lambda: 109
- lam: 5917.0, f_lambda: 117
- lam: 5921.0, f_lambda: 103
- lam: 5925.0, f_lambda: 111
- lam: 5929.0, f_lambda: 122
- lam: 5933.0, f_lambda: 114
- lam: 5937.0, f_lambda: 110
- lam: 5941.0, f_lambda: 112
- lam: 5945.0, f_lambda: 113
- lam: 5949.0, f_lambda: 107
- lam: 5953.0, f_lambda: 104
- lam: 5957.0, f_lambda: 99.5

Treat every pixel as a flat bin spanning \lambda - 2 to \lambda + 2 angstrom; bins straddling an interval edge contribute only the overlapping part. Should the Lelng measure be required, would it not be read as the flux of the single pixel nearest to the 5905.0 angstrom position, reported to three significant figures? 107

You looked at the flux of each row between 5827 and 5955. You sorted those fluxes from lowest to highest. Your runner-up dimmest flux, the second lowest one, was 90.8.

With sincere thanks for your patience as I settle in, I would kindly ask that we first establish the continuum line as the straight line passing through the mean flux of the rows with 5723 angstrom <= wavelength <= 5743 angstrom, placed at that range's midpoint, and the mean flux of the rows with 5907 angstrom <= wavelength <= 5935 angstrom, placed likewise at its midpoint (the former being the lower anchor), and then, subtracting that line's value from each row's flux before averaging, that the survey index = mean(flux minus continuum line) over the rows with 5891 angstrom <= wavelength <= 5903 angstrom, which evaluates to -18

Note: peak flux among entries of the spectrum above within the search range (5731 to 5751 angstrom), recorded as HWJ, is 116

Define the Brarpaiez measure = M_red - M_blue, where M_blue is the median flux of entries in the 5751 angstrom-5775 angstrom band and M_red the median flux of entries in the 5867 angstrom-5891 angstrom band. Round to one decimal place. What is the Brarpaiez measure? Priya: -2.5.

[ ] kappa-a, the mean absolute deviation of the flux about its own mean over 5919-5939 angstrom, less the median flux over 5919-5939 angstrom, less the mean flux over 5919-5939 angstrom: -218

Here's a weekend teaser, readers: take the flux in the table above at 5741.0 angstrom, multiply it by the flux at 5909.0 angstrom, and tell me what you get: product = 12760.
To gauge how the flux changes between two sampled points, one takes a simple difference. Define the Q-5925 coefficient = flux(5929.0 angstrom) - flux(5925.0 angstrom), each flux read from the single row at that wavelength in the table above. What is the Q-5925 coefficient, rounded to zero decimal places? 11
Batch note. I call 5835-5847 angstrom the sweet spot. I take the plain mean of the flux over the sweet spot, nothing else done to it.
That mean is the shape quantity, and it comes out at 109.7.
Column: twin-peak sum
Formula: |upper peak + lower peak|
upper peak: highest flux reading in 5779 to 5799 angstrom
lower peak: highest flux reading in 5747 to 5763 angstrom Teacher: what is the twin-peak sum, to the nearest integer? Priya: 238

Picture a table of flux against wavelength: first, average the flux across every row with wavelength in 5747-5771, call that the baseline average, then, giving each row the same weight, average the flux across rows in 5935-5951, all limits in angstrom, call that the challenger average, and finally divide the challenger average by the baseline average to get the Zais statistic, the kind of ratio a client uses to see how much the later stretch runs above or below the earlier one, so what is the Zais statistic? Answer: 1.01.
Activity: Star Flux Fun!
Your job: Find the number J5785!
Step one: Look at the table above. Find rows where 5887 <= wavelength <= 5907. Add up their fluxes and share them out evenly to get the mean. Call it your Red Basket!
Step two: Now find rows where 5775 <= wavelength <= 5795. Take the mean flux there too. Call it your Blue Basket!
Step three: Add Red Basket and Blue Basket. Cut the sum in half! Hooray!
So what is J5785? 103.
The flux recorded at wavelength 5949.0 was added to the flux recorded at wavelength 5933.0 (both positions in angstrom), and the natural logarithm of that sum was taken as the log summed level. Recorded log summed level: 5.40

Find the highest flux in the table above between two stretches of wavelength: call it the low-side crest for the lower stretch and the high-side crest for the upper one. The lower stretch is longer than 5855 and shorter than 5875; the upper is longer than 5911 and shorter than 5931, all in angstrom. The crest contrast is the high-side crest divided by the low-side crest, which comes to 1.04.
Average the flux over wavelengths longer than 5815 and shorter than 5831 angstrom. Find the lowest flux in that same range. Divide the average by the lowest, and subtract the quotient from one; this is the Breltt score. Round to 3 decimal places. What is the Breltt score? -0.054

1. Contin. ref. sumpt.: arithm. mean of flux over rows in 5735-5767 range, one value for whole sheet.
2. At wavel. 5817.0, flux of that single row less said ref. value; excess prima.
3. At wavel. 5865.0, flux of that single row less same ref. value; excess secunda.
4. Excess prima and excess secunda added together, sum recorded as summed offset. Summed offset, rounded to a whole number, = 16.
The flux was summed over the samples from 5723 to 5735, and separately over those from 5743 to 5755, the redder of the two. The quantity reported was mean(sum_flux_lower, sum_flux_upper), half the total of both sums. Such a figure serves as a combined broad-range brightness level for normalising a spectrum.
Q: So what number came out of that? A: 332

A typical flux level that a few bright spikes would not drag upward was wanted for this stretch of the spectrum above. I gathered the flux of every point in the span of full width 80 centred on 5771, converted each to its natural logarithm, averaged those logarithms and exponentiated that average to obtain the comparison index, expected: 111.0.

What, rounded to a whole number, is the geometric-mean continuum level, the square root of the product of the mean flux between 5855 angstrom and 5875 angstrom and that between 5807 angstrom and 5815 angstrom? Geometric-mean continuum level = 113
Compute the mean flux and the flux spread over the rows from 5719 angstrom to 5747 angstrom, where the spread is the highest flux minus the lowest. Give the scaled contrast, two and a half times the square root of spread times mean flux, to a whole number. 79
